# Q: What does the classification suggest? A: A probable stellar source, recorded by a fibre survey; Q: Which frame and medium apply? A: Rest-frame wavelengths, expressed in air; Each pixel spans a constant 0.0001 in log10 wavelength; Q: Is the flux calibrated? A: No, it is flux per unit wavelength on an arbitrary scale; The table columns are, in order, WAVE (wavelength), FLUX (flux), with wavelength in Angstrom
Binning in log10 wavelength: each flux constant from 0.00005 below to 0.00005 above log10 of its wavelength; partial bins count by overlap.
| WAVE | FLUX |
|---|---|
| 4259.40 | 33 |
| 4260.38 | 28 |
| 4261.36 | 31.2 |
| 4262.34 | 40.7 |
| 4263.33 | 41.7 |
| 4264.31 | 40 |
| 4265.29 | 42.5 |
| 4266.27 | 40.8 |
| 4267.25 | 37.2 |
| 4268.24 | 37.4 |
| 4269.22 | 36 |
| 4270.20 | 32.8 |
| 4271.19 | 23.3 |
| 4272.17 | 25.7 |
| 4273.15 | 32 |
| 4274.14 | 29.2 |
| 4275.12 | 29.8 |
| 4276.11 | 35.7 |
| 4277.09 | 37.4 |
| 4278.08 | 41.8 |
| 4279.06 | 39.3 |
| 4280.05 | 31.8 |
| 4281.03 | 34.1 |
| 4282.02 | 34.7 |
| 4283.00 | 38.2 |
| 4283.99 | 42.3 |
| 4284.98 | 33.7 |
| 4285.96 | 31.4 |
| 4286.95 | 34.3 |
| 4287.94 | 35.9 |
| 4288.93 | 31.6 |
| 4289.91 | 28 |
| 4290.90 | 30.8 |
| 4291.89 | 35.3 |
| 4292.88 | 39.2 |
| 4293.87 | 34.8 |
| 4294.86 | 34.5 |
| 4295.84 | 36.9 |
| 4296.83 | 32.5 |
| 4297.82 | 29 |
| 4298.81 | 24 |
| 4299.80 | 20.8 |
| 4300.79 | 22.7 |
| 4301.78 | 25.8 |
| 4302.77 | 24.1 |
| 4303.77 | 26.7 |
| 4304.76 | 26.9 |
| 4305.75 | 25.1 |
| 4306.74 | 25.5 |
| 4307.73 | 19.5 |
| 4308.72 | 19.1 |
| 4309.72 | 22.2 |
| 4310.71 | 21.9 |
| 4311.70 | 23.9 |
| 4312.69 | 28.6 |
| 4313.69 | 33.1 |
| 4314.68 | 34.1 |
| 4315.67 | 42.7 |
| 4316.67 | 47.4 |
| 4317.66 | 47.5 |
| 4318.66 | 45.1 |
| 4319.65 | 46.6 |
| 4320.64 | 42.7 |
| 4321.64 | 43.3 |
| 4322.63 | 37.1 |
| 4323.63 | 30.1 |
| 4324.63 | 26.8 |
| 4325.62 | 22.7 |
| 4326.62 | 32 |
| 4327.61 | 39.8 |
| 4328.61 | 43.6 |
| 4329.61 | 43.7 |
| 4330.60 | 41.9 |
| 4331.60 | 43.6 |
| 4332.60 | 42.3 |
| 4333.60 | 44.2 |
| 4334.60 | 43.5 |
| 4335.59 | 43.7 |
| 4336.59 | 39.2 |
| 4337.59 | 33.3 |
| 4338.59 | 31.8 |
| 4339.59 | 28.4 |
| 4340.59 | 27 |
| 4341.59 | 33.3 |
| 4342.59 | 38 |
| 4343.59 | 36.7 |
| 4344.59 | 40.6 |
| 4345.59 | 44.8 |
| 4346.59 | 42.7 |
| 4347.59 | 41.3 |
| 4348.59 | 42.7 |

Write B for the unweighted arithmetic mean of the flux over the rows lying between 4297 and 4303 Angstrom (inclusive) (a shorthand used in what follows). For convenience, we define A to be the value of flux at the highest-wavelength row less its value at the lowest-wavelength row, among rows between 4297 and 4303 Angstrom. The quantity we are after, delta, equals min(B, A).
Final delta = -5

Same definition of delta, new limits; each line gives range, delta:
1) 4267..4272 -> -14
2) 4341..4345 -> 7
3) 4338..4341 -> -5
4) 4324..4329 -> 17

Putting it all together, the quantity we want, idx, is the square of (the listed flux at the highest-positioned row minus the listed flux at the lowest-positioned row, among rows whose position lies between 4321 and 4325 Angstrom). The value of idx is 272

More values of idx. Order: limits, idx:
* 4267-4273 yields 132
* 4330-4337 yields 7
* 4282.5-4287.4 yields 15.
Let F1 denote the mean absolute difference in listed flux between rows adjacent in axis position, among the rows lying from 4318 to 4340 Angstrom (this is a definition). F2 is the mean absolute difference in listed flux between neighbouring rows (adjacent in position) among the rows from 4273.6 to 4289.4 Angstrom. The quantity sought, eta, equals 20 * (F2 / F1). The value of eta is 21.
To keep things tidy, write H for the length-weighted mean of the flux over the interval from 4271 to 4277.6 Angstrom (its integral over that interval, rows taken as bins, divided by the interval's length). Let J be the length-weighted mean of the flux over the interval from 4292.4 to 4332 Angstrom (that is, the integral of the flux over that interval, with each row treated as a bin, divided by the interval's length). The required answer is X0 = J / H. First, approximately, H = 31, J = 32.7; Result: 1.06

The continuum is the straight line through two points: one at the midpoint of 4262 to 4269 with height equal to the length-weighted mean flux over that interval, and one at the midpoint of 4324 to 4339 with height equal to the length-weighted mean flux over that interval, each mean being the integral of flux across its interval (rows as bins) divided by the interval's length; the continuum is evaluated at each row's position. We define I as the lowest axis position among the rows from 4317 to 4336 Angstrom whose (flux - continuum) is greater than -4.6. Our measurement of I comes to 4317.66 Angstrom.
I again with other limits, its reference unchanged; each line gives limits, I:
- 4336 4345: 4336.59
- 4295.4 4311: 4295.84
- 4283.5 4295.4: 4283.99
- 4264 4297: 4264.31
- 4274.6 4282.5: 4276.11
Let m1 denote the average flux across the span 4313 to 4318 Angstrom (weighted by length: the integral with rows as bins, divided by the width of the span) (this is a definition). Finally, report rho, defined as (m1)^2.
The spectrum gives 1622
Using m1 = 40.3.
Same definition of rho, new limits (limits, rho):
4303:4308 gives 621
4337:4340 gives 989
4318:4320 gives 2107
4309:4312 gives 498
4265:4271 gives 1360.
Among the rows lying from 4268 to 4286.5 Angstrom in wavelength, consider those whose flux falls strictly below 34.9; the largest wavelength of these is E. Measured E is 4285.96 Angstrom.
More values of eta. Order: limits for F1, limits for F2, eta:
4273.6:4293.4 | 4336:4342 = 21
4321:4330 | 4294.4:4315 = 10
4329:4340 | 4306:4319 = 28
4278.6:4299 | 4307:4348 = 18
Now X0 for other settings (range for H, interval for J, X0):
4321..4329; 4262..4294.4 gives 1.02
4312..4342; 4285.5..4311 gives 0.75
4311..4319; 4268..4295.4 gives 0.91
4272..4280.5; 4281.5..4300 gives 0.98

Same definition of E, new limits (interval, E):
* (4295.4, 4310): 4309.72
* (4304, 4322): 4314.68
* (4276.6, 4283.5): 4282.02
